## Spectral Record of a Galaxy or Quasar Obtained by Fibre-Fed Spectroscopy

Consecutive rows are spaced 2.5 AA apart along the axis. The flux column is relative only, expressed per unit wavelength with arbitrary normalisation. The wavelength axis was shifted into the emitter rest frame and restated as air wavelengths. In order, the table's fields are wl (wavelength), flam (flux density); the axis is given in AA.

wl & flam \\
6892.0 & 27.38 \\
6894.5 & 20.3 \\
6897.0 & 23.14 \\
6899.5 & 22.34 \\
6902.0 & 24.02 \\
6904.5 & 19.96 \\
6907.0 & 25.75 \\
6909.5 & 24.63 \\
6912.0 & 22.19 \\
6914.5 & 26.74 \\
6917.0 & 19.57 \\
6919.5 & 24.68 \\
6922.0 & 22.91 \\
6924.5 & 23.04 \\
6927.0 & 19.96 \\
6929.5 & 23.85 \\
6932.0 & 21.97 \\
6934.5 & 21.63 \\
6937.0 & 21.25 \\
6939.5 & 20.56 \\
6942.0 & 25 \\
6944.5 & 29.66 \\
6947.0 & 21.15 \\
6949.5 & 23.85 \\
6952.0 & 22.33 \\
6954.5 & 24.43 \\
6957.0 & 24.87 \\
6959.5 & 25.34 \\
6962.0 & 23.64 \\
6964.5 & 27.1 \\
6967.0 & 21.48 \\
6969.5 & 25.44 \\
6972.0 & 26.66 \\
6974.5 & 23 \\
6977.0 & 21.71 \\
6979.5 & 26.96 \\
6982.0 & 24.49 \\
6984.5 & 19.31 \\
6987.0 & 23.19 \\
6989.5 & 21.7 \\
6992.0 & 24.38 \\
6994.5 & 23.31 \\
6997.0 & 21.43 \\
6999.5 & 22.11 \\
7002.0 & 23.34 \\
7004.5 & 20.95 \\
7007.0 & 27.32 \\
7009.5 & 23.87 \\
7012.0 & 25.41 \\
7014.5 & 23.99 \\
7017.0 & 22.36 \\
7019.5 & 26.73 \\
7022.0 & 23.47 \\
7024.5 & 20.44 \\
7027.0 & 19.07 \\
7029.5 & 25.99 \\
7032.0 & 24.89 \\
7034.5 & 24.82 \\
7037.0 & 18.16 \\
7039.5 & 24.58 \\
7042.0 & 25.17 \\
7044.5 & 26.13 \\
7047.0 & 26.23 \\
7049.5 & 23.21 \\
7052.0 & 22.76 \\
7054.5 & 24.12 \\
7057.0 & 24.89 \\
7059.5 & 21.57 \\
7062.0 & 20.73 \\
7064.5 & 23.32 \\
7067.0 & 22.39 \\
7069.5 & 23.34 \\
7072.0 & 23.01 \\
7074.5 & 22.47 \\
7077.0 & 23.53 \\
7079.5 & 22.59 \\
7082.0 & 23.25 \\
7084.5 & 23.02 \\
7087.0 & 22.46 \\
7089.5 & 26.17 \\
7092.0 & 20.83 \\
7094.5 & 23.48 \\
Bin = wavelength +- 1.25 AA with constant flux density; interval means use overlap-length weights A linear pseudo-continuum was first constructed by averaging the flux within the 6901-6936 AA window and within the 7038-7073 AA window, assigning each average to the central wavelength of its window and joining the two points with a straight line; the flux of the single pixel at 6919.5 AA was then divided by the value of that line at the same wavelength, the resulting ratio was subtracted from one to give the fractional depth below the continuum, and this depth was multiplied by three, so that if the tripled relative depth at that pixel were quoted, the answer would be -0.2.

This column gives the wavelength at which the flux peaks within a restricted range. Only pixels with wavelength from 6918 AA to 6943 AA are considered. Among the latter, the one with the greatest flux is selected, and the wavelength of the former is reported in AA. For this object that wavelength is 6942.0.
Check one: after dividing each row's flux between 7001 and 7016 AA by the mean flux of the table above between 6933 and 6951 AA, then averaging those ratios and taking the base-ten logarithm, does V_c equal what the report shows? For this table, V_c 0.016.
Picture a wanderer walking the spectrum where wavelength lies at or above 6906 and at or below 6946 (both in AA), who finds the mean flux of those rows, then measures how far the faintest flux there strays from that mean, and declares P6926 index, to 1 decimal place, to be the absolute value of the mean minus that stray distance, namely 19.6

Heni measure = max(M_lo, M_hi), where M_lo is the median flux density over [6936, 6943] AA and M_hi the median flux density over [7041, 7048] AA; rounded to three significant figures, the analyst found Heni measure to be 26.1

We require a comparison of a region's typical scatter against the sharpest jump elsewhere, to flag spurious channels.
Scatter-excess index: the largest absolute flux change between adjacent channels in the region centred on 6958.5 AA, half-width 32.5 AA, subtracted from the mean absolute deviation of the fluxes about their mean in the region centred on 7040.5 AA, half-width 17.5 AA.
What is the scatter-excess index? -6.5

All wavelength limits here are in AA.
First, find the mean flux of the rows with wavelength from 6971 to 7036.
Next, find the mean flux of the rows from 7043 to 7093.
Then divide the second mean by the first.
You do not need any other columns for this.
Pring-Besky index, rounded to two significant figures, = 0.99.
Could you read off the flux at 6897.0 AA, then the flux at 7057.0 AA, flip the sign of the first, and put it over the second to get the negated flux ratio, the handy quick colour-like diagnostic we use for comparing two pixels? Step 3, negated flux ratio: -0.93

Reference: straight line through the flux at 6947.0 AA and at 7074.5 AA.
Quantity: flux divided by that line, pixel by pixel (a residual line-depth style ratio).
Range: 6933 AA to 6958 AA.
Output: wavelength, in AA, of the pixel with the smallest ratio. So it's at 6939.5 AA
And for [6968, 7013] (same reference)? 6984.5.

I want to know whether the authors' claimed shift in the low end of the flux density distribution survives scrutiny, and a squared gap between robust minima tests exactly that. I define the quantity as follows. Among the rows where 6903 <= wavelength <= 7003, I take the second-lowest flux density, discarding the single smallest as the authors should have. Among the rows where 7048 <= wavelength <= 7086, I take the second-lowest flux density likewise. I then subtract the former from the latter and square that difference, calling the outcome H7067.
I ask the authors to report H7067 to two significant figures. 4.0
